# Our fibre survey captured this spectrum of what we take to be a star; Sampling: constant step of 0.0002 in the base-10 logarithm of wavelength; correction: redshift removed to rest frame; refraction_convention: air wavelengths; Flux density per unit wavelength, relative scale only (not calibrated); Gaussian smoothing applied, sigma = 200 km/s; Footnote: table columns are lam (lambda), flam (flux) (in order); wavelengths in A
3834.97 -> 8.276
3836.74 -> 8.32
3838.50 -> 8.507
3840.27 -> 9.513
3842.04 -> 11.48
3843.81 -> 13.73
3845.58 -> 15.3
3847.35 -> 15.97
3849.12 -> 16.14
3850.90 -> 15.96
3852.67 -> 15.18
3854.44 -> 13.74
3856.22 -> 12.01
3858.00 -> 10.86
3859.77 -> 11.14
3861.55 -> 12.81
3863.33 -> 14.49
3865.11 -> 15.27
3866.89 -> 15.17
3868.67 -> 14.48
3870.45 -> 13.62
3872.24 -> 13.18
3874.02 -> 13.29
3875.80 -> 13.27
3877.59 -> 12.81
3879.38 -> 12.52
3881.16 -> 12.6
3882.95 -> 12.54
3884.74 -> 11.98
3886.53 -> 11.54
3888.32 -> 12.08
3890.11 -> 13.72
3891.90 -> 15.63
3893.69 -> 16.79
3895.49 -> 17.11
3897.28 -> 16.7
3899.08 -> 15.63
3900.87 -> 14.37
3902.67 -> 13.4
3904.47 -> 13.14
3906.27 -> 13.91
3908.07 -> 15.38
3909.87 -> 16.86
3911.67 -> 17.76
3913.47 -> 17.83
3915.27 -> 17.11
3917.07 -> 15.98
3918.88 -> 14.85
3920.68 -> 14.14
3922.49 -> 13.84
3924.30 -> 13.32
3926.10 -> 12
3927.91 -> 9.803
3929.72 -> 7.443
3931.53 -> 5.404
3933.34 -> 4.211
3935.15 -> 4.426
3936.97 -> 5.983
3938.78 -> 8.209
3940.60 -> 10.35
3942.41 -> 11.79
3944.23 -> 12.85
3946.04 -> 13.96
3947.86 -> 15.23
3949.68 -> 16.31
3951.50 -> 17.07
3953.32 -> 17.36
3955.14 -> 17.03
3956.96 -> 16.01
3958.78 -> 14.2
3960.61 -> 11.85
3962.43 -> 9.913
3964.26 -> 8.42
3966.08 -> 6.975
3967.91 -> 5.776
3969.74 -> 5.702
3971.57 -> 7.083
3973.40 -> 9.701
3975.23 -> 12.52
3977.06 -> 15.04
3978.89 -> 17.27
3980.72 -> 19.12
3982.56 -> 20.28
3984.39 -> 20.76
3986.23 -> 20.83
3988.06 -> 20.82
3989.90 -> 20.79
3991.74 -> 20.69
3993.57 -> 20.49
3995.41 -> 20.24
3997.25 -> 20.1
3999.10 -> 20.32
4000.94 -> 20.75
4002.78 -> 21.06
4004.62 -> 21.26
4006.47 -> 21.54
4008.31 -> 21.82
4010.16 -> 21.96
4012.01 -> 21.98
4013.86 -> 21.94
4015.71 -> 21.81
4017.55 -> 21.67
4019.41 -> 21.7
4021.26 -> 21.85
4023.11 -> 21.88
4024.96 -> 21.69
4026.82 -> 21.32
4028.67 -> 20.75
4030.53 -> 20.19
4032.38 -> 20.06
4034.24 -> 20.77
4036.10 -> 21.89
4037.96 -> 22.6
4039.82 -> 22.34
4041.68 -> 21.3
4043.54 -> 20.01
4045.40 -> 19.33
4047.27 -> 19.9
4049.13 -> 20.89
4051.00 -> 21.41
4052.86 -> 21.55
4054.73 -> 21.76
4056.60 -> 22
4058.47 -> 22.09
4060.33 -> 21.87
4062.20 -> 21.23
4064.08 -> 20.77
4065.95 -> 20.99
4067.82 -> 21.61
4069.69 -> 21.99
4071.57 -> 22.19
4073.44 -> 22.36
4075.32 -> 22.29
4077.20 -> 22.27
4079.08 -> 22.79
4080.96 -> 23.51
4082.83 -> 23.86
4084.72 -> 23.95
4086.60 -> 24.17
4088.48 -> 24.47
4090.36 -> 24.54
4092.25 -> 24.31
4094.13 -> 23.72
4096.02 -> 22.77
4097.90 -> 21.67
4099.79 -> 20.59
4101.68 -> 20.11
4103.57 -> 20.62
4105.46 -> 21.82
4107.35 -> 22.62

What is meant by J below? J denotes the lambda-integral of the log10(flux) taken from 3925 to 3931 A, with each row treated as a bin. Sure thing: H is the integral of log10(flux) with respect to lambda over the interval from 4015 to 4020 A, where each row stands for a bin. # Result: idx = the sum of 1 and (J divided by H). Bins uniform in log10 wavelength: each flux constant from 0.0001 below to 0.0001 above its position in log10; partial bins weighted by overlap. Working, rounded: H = 6.7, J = 5.8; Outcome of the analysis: 1.9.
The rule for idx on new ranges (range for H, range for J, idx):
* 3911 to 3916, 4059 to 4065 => 2.3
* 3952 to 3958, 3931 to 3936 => 1.5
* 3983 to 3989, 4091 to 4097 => 2.0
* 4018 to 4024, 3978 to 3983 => 1.8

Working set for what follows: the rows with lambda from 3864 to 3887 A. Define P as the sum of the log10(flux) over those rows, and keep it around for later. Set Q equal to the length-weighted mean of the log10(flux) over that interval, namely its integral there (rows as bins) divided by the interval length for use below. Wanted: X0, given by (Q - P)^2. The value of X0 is 181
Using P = 14.6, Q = 1.12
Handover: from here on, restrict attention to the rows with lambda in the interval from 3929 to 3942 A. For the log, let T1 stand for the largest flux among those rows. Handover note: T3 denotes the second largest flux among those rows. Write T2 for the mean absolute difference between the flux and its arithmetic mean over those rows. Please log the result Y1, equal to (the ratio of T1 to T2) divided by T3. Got 0.7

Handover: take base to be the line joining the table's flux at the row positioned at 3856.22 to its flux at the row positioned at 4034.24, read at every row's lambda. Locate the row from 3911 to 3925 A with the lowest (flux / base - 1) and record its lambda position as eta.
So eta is 3924.30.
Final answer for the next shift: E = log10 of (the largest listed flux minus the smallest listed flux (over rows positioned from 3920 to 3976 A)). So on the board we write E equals 1.12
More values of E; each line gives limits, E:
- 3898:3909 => 0.40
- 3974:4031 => 0.98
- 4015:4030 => 0.05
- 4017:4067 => 0.51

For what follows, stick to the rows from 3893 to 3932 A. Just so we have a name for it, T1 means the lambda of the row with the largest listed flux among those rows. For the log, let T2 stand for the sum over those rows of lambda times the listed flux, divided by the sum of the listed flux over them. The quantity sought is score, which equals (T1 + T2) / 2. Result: 3912.2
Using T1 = 3913.47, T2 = 3910.9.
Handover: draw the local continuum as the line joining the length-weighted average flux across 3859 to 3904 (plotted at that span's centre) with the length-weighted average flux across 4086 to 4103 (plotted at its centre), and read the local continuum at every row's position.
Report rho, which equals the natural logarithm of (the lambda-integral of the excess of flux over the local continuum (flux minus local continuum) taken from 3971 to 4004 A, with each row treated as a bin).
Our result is 0.2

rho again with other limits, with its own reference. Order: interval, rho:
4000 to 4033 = 4.1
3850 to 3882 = 2.2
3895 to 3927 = 0.8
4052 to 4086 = 2.7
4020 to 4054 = 3.1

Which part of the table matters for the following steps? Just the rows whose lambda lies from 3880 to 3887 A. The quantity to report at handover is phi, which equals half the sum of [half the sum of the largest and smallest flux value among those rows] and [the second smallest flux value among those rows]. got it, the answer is 12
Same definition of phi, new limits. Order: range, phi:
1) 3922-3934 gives 7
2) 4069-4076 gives 22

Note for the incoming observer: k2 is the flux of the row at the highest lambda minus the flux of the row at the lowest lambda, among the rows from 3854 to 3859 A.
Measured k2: -3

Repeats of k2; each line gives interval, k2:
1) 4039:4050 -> -1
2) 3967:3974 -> 4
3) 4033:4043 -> 1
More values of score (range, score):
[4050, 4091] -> 4080.8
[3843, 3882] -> 3855.5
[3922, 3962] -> 3948.6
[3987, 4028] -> 4009.8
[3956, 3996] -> 3982.8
